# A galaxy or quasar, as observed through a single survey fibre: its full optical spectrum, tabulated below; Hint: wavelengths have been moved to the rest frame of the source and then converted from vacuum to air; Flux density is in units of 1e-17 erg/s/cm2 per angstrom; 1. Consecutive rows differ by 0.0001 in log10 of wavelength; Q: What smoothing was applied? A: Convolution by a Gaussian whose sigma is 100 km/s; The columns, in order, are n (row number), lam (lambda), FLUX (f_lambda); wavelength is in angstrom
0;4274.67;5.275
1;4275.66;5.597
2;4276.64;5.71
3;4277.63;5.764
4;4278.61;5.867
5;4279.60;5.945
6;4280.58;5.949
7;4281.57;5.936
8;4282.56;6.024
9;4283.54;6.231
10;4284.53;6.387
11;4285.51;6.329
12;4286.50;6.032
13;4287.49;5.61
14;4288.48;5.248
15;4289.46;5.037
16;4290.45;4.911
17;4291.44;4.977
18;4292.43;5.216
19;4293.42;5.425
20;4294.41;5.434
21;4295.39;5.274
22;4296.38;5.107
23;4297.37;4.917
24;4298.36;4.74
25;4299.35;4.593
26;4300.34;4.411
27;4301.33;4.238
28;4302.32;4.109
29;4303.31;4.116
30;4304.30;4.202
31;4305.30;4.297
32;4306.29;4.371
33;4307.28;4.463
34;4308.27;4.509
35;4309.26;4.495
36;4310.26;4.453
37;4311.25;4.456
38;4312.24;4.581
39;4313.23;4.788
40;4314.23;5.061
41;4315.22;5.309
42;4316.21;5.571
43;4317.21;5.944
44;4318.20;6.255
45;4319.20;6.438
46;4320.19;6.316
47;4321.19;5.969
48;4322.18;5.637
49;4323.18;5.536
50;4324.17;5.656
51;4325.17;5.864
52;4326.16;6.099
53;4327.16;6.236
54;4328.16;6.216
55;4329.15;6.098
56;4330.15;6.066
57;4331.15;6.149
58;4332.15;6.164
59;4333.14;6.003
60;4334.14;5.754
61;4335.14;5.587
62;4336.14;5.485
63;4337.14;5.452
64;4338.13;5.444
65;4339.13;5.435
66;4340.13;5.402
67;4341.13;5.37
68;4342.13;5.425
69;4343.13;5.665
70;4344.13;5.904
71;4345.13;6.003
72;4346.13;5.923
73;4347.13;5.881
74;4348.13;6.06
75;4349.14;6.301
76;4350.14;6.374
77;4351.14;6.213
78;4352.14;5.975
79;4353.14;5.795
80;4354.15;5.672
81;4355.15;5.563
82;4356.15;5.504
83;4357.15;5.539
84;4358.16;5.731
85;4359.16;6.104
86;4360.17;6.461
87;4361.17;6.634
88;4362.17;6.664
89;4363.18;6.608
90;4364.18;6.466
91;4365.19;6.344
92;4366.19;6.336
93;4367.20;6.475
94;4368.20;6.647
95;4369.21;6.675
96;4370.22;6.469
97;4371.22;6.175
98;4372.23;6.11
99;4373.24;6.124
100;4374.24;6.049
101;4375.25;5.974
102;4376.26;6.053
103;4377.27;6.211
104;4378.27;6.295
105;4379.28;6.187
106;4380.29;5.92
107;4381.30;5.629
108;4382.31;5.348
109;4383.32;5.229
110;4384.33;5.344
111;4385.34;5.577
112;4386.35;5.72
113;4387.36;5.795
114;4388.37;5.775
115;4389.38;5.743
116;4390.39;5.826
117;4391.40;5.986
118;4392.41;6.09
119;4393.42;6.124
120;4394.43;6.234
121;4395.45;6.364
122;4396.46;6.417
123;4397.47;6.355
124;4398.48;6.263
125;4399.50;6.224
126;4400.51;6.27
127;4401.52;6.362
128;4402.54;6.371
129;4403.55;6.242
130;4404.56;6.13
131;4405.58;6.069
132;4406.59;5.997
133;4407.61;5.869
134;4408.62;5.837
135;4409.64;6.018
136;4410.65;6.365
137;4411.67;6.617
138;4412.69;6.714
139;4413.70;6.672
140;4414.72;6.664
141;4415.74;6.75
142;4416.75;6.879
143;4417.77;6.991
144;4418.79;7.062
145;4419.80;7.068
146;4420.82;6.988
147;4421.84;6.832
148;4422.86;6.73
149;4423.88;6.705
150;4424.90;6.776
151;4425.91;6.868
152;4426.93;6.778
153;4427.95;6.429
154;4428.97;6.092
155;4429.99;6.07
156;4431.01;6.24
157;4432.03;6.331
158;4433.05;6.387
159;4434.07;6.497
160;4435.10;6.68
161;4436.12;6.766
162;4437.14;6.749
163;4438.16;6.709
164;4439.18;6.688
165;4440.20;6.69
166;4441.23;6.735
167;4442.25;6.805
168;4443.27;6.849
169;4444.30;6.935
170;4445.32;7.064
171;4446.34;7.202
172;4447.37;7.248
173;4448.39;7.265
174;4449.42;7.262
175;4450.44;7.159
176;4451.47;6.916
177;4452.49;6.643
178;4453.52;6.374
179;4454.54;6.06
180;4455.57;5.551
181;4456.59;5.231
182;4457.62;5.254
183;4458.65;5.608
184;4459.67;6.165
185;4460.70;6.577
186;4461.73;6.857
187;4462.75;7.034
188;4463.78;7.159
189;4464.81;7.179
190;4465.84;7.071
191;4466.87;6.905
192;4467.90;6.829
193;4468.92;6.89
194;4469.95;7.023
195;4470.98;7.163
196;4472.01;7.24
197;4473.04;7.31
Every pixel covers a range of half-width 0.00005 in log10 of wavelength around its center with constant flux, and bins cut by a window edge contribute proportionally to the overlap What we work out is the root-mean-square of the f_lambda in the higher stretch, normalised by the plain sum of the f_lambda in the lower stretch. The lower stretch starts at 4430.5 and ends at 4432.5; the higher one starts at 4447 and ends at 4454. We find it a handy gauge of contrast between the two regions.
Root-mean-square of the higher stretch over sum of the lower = 0.556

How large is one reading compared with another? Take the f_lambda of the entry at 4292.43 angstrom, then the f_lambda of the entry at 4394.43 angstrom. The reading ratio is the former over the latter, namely 0.84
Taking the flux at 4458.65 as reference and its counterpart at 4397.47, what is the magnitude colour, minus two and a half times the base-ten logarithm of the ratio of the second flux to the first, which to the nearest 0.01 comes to -0.14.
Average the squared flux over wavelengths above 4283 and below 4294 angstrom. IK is 31.5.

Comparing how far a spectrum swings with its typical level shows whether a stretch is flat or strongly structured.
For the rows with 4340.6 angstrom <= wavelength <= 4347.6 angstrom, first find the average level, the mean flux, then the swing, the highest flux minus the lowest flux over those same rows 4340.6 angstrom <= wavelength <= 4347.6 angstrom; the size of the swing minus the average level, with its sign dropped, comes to 5.1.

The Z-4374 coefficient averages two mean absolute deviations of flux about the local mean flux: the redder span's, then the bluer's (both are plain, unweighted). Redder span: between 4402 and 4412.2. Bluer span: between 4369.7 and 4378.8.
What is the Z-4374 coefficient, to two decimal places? 0.15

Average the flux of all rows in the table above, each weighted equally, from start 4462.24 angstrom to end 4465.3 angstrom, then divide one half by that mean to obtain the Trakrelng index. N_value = 0.070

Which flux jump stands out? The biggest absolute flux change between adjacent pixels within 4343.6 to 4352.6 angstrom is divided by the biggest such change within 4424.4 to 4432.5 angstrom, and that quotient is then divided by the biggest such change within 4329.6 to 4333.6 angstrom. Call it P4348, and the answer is 4.3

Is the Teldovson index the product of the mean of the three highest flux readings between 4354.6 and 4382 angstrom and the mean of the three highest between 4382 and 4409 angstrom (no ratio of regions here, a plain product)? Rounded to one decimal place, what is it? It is 42.5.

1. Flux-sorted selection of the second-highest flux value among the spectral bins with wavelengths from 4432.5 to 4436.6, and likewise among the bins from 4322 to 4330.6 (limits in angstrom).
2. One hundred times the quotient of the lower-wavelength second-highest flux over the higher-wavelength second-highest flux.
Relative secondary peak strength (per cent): 93.1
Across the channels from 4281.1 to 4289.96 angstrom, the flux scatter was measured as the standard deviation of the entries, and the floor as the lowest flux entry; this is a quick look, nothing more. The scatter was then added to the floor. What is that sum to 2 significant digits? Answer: 5.5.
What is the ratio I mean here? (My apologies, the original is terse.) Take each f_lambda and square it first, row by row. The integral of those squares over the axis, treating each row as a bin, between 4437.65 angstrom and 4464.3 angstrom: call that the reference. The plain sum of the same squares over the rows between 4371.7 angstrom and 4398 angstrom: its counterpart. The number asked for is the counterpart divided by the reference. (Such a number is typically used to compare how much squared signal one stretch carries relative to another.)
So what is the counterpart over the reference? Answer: 0.78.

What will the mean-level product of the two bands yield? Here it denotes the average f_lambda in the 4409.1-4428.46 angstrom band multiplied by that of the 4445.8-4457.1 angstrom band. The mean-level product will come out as 44.6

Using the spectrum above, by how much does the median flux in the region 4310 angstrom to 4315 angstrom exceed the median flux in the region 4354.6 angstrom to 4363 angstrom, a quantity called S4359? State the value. -1.3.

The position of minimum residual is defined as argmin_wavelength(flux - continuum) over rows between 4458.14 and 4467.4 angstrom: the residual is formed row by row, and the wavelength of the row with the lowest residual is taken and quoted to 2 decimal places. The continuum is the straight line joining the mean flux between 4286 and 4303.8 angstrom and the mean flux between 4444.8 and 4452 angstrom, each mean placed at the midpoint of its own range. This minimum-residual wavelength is 4458.65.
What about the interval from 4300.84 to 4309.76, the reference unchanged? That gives 4303.31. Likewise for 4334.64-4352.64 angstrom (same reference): 4341.13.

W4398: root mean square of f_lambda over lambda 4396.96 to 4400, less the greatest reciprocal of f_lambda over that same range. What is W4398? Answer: 6.12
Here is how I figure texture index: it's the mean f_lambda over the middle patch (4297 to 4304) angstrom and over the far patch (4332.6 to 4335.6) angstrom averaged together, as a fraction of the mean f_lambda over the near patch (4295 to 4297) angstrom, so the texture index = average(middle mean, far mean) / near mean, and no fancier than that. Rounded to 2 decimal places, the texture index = 0.99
